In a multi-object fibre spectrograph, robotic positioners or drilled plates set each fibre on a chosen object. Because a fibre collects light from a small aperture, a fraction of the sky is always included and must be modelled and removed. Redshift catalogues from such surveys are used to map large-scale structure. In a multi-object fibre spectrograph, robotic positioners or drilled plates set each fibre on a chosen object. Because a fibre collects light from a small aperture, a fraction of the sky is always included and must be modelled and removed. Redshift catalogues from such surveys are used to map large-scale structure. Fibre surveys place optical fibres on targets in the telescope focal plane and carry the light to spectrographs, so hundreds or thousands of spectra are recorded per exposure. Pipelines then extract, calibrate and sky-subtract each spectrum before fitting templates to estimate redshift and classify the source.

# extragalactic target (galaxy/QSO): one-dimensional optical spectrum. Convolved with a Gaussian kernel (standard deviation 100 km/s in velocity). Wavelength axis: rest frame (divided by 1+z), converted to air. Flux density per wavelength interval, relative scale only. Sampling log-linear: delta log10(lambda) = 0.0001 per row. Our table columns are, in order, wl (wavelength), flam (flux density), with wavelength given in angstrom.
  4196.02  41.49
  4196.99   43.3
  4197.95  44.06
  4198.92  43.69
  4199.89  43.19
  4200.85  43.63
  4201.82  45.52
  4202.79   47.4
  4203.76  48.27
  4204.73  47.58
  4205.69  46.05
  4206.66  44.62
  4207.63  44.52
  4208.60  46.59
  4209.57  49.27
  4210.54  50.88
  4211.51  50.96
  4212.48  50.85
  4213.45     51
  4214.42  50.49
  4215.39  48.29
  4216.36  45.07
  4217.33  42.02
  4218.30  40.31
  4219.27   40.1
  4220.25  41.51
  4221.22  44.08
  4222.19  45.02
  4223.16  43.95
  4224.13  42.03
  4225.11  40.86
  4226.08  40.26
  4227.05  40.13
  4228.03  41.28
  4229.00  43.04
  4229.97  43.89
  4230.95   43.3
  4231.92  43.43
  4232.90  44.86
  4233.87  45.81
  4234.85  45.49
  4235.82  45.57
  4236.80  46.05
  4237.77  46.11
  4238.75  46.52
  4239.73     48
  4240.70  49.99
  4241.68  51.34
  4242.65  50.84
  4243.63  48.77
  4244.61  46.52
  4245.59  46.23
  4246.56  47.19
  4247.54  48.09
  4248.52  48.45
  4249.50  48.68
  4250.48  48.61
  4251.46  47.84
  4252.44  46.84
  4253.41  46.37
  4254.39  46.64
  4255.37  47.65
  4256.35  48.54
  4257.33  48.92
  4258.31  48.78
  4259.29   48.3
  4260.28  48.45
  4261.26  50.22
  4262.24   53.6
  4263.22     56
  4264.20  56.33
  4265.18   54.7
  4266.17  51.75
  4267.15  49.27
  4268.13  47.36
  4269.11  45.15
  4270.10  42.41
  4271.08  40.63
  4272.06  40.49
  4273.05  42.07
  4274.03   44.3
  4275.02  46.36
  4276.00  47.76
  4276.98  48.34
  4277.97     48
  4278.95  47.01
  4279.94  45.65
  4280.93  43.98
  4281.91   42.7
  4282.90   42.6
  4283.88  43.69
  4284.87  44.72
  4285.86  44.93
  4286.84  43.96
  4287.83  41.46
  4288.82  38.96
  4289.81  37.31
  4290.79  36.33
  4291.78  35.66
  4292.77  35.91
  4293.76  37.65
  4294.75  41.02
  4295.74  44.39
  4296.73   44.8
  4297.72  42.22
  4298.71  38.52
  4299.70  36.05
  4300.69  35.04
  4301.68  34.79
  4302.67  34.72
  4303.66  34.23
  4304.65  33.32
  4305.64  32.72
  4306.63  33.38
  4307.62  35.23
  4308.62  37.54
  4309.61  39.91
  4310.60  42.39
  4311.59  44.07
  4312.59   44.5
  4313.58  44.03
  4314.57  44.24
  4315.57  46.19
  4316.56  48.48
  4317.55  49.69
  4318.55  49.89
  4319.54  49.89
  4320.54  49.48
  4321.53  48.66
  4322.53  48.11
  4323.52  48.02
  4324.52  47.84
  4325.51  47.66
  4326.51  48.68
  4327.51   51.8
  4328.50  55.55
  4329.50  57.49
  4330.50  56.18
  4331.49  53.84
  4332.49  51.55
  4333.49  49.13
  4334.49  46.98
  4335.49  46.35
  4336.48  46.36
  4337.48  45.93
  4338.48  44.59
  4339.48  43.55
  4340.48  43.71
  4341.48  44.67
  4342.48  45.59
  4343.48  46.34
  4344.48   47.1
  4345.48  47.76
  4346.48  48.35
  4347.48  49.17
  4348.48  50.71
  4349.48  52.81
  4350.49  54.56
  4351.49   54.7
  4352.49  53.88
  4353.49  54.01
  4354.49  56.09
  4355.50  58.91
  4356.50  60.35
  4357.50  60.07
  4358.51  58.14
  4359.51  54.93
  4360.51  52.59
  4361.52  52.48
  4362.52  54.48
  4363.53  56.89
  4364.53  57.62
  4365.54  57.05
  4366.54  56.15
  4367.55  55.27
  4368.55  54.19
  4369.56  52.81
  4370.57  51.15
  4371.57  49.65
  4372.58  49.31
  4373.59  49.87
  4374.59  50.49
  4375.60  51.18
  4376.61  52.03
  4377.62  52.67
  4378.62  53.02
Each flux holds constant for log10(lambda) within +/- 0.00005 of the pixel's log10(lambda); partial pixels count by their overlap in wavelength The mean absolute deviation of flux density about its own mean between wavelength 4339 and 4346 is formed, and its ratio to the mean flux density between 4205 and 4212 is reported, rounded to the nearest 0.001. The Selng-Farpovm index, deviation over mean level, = 0.028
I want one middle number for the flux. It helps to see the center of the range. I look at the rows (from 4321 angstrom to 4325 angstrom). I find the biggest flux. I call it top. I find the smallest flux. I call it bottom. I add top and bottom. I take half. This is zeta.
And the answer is 48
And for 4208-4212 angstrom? 49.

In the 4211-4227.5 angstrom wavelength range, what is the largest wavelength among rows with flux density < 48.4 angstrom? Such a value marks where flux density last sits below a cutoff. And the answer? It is 4227.05 angstrom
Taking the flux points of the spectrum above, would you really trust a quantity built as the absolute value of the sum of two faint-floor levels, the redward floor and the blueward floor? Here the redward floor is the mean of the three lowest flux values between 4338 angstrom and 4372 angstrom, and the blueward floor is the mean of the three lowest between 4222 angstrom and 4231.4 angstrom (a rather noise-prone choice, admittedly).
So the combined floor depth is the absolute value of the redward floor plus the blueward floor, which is 84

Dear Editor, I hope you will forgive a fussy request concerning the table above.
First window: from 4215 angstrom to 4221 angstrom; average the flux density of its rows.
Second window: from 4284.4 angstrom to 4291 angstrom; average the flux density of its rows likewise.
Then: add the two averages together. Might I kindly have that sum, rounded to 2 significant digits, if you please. 84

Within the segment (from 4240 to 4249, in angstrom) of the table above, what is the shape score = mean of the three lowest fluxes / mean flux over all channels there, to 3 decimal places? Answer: 0.960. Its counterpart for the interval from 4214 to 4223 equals 0.922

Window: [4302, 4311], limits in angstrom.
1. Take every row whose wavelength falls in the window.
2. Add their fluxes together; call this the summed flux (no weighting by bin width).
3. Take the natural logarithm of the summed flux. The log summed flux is 5.78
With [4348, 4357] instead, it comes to 6.21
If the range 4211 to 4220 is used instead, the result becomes 6.04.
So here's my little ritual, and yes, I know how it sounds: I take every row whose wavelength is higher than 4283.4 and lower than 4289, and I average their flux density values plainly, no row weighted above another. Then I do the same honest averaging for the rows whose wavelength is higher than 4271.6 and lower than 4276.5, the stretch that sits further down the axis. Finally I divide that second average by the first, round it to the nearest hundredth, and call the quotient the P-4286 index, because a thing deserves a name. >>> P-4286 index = 1.03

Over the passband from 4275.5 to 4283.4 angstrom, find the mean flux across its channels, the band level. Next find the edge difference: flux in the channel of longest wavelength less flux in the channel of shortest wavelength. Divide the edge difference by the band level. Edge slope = -0.113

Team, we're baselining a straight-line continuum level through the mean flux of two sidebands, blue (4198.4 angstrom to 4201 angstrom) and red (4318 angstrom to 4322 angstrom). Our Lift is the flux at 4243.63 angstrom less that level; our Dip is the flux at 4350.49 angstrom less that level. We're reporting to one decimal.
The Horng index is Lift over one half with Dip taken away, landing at -1.0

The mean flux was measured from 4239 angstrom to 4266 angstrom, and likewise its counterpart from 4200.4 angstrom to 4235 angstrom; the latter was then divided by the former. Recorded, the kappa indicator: 0.91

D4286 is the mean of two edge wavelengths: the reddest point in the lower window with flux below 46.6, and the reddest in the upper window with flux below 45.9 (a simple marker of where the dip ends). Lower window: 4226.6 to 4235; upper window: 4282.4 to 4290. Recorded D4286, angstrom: 4262.3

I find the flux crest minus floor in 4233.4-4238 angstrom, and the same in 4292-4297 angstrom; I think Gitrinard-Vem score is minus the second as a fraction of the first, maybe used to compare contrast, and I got -14.3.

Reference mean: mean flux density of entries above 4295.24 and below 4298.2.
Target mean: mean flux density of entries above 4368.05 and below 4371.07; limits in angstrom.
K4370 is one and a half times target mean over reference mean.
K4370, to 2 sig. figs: 1.8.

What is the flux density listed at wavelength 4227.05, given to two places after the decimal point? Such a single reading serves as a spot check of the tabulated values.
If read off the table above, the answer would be 40.13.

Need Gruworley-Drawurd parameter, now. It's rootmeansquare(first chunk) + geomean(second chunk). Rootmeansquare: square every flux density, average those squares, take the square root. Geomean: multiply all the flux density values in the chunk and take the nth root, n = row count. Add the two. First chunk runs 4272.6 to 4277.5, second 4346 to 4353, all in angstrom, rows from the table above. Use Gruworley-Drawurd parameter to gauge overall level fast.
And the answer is 98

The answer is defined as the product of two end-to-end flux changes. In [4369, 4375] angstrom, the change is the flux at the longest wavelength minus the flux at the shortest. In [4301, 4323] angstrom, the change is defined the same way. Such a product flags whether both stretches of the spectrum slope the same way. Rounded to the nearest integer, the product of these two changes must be -31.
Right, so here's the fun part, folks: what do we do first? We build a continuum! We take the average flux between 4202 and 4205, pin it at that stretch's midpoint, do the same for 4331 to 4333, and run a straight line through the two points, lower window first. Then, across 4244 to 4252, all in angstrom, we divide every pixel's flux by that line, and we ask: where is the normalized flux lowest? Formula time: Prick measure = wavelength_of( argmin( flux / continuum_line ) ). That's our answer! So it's 4245.59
